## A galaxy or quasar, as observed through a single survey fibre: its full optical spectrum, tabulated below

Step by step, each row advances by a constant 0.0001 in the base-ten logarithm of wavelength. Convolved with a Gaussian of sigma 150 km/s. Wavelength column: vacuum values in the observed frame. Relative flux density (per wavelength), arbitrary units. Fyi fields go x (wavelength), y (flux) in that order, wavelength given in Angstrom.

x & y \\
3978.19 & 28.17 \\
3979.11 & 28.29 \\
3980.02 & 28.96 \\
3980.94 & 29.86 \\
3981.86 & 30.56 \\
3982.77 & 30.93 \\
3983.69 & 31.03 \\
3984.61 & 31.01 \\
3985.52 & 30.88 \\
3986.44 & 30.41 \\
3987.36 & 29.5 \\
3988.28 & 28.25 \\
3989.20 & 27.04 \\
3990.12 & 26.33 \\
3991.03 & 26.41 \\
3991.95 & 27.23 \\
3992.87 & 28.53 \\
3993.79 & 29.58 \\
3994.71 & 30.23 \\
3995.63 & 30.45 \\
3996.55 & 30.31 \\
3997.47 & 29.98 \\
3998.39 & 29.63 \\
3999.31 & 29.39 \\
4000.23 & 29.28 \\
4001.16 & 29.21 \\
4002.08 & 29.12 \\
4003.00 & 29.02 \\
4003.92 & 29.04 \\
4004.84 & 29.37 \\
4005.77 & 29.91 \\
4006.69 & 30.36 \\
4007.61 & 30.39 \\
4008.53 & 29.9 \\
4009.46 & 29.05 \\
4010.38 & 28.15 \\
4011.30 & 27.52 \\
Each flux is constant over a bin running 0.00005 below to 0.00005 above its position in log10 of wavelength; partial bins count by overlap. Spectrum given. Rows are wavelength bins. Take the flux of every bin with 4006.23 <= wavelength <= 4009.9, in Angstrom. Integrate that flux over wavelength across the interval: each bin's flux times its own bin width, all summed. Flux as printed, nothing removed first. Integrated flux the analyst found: 110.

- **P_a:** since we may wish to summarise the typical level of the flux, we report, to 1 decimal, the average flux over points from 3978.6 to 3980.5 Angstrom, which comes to 28.6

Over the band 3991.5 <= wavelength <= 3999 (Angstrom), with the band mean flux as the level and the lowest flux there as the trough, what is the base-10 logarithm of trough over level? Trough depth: -0.035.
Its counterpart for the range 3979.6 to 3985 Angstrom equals -0.021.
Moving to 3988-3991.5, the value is -0.011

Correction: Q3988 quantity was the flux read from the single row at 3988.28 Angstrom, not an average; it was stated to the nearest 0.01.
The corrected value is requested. 28.25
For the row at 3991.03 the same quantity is 26.41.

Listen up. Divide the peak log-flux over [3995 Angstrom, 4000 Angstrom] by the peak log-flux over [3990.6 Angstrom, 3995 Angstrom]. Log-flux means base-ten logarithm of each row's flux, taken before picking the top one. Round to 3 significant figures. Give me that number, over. 1.00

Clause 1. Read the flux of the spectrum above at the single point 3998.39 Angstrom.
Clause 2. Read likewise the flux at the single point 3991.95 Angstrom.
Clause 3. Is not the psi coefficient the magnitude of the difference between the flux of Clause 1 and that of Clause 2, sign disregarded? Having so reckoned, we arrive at 2.4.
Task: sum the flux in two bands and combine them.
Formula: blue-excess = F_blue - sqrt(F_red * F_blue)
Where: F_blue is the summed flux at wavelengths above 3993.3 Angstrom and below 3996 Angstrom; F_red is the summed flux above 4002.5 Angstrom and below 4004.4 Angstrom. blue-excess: 18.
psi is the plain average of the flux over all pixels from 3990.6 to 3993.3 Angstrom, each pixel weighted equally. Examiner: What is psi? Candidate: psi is 27.4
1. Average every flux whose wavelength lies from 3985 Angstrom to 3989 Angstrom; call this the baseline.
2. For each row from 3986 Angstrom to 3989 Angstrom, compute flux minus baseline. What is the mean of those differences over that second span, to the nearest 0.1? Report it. -0.4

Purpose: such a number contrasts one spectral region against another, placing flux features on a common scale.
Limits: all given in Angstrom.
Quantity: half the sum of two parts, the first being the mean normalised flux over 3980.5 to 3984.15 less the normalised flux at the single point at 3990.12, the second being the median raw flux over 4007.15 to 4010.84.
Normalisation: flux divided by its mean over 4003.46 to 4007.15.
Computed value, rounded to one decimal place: 14.8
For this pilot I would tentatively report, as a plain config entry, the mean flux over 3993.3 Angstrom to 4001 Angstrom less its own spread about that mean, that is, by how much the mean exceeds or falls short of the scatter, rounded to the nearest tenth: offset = 29.4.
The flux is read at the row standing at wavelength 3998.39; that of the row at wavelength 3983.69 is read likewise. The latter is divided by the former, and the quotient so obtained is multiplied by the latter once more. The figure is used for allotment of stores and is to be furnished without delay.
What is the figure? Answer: 32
